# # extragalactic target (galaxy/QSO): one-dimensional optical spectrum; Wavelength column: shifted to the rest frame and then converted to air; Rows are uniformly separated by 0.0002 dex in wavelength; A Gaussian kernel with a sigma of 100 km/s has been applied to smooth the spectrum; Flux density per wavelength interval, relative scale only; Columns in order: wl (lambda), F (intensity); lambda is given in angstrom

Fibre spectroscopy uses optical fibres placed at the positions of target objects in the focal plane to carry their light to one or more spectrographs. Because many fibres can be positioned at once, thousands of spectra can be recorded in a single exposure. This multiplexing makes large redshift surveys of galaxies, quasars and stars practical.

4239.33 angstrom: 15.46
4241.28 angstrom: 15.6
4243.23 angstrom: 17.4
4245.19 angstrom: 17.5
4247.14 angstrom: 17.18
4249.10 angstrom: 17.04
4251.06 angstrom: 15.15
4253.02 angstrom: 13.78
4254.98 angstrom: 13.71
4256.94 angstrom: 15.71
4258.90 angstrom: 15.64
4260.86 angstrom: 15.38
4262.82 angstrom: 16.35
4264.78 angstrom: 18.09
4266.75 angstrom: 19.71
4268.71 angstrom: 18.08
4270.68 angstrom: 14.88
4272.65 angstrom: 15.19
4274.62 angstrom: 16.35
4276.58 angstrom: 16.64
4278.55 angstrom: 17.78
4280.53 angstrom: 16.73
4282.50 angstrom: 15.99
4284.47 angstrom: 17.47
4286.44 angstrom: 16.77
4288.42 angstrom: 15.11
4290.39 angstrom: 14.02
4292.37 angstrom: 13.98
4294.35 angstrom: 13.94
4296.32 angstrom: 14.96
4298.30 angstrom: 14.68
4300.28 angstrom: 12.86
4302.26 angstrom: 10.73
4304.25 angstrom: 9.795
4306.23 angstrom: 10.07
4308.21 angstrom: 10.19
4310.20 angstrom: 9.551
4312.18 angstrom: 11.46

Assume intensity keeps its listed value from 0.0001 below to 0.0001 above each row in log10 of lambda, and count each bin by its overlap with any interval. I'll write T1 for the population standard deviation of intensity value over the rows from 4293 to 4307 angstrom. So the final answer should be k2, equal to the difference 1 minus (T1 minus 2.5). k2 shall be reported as 1.5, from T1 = 2.0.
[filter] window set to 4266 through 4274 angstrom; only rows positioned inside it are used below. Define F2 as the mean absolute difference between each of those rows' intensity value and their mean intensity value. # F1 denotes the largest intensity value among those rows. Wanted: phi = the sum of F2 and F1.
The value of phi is 21.6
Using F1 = 19.71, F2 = 1.93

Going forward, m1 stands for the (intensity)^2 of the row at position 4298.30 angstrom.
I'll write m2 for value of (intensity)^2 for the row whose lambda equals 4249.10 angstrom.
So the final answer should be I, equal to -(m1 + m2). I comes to -506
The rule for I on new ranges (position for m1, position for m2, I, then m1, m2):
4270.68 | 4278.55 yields -538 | 221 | 316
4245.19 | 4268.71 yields -633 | 306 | 327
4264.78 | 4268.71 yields -654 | 327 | 327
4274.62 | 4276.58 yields -544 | 267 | 277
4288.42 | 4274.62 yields -496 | 228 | 267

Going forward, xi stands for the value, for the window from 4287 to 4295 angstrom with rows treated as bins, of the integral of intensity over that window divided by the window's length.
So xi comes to 14.4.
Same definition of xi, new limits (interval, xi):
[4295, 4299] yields 14.8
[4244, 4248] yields 17.3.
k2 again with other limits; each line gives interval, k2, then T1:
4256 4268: 1.9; 1.6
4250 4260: 2.6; 0.9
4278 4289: 2.6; 0.9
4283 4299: 2.3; 1.2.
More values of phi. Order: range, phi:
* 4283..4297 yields 18.6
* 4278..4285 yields 18.4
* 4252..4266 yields 19.1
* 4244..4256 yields 19.0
